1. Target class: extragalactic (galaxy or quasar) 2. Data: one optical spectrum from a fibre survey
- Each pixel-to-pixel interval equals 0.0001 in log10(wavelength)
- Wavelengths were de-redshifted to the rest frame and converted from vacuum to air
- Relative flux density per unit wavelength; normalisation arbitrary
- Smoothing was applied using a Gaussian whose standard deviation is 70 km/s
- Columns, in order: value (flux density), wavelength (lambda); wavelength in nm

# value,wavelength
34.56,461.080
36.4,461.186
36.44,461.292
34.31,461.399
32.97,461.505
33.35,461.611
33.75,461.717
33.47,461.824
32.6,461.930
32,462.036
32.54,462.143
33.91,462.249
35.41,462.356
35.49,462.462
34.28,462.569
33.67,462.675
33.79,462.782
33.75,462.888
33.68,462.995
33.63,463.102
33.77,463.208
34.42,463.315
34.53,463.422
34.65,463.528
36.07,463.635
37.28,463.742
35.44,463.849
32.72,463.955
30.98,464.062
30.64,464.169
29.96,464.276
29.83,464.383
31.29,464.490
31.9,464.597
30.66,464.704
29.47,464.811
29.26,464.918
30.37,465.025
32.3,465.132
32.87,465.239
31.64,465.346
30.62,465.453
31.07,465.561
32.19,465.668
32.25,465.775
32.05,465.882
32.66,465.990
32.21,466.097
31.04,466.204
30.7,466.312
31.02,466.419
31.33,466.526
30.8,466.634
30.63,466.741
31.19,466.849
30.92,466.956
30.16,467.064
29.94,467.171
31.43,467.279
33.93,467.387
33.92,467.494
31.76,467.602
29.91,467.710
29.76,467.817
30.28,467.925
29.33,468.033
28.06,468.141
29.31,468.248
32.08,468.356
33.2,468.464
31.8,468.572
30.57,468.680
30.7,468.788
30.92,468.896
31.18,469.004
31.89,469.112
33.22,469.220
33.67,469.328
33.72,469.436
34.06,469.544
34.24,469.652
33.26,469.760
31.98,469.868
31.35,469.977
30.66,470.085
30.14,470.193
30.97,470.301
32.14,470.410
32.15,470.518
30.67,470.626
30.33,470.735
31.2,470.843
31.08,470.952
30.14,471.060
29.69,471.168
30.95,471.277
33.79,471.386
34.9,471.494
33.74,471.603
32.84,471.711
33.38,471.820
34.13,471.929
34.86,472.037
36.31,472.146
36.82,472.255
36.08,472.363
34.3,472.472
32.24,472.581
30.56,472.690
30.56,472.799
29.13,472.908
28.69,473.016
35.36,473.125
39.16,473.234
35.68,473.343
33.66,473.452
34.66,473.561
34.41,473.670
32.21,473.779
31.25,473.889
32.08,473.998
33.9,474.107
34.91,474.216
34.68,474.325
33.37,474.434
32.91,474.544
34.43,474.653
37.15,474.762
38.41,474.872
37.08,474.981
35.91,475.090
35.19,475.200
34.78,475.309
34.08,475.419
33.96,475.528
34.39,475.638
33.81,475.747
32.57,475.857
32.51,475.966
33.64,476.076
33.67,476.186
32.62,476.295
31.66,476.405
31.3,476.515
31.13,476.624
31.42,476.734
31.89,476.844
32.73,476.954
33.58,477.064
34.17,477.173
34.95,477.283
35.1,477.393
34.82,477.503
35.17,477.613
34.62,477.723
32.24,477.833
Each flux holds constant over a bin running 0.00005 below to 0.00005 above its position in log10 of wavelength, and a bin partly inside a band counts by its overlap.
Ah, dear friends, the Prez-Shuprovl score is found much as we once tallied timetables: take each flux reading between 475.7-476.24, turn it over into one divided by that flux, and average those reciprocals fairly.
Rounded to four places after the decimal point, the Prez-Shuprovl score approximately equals 0.0301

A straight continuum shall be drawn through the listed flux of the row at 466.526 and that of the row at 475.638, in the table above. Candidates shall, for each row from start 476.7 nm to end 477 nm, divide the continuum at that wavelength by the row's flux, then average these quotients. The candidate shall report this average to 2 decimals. 1.09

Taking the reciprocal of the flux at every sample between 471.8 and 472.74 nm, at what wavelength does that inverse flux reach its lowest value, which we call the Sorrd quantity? 472.255 nm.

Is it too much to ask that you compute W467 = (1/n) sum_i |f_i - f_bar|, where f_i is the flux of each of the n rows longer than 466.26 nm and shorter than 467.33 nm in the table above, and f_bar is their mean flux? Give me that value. 0.37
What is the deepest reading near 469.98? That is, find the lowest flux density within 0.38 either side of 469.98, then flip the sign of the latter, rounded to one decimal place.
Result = -30.1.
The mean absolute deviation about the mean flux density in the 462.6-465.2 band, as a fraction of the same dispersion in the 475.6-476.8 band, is 2.05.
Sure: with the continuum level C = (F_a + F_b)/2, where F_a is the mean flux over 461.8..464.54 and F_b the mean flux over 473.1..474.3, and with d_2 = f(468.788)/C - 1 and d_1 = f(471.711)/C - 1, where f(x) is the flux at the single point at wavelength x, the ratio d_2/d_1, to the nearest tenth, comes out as 3.1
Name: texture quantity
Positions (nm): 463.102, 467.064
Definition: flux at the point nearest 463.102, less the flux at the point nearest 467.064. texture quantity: 3.5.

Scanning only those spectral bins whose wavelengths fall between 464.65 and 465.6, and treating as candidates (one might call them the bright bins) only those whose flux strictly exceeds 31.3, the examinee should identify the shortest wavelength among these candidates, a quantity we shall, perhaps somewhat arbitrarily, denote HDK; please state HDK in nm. 465.132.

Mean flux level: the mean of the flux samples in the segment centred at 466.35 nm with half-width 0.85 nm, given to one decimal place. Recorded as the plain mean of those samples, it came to 31.3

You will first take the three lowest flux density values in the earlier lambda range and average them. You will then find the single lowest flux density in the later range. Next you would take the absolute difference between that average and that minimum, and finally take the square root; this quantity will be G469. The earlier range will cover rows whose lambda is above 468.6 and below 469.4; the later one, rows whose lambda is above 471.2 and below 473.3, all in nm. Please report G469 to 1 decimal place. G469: 1.4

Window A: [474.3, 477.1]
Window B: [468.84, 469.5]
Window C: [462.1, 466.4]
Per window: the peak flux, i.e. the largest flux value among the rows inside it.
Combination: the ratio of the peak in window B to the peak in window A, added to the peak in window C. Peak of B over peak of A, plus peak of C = 38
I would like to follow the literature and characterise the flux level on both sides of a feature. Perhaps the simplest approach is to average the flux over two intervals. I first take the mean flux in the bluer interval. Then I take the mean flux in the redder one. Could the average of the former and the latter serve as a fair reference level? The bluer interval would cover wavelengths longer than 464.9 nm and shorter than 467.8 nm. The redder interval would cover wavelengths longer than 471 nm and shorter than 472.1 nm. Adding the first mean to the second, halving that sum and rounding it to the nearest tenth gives 32.1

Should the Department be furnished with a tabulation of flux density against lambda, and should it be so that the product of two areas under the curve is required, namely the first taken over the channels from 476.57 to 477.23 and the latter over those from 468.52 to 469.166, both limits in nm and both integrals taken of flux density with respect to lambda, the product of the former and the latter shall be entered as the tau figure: 432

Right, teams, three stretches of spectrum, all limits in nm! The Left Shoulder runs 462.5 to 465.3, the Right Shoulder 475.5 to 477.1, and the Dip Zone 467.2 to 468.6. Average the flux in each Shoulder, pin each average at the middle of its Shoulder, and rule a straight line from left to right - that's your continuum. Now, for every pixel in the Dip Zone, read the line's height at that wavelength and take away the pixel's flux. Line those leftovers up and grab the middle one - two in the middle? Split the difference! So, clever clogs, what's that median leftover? 1.3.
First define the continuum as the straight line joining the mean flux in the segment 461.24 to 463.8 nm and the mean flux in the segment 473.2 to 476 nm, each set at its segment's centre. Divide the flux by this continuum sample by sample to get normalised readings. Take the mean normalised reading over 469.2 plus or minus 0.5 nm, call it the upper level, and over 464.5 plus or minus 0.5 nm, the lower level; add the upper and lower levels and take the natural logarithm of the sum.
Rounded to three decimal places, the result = 0.609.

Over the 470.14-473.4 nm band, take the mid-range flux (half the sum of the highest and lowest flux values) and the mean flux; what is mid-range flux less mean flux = 1.2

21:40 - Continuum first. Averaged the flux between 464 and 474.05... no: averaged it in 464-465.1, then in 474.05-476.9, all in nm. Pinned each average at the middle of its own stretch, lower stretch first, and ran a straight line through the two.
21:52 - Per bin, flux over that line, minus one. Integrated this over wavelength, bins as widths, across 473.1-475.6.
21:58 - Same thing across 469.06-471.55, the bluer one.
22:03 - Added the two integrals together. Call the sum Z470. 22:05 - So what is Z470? 0.07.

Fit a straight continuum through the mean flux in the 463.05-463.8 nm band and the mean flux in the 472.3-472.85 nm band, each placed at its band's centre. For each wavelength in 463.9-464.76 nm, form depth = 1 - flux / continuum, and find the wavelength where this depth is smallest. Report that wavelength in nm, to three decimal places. 463.955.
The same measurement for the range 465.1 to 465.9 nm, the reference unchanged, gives 465.239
